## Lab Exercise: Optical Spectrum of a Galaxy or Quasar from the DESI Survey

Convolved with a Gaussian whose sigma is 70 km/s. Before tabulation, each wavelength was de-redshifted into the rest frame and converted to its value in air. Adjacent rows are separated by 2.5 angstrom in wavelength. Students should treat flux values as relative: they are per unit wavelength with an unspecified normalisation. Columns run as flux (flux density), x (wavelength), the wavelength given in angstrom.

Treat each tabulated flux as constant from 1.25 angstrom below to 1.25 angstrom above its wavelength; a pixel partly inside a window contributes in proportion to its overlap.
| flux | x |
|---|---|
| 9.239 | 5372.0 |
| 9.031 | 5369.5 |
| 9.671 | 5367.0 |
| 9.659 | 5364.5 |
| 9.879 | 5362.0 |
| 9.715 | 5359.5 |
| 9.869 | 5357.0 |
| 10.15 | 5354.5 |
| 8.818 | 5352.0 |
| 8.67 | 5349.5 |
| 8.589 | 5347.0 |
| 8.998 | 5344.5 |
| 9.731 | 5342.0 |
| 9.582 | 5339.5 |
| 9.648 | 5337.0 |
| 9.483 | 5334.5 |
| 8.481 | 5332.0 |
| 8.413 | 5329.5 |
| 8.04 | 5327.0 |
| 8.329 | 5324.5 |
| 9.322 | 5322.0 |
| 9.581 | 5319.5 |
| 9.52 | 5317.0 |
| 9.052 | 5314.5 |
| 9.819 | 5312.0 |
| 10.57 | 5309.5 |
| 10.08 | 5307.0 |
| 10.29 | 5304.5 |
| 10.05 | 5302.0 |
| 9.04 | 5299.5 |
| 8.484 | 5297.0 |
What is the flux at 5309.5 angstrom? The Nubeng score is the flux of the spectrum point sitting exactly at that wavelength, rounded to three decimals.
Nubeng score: 10.570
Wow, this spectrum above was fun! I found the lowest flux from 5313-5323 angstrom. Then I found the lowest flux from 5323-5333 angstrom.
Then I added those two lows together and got 17.1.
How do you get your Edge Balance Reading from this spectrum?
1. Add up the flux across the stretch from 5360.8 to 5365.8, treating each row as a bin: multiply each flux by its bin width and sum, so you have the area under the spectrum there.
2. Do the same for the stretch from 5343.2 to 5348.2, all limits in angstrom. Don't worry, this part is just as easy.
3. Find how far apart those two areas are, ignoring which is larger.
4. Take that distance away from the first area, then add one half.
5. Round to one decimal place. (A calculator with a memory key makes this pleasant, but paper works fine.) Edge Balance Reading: 44.5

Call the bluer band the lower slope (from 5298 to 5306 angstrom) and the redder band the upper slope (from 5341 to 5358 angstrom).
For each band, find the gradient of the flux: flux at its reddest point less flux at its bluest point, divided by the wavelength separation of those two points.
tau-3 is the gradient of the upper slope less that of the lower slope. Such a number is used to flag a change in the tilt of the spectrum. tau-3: -0.24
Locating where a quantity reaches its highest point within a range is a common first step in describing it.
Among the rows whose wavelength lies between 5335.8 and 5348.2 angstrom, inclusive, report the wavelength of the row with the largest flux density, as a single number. 5342.0 angstrom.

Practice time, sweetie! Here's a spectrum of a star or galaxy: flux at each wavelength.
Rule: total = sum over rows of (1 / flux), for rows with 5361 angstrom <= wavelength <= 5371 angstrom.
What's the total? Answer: 0.42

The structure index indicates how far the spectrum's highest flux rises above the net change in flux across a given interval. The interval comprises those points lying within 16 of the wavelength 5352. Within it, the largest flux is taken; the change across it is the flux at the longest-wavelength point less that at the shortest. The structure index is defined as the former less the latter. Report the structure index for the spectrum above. 10.1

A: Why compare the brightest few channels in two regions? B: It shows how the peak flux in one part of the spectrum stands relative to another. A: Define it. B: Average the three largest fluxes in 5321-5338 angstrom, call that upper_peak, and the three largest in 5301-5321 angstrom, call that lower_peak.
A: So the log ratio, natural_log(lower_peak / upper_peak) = 0.08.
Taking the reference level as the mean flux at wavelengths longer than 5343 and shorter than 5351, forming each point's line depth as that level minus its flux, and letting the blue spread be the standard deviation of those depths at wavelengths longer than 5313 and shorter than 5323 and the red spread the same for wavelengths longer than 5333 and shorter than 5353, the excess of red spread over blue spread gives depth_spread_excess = 0.23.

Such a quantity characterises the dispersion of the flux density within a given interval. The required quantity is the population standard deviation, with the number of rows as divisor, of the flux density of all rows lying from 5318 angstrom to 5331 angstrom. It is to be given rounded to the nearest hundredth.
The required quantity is 0.60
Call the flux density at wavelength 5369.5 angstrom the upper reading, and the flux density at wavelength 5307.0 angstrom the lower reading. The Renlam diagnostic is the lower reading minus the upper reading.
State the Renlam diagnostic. 1.0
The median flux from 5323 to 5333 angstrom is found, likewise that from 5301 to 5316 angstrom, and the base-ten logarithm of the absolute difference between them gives 0.23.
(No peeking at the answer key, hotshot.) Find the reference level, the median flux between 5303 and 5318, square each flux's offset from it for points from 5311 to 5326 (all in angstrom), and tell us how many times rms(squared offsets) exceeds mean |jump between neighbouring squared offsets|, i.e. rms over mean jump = 1.4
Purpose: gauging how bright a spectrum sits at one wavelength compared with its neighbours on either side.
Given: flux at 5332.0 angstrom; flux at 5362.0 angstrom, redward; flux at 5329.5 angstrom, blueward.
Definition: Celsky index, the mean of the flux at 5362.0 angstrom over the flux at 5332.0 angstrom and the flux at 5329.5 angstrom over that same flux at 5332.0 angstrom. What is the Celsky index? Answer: 1.08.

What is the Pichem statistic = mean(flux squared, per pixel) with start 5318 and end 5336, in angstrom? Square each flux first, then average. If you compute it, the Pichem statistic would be 78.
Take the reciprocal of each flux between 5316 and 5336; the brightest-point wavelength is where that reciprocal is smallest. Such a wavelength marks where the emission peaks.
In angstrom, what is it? 5319.5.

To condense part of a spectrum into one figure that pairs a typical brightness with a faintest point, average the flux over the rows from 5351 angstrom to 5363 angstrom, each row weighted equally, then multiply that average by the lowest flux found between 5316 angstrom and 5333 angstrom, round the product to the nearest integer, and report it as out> 78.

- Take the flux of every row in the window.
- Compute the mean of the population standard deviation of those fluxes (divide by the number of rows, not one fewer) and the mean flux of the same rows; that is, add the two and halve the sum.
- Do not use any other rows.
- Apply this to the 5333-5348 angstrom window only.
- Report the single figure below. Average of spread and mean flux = 4.87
